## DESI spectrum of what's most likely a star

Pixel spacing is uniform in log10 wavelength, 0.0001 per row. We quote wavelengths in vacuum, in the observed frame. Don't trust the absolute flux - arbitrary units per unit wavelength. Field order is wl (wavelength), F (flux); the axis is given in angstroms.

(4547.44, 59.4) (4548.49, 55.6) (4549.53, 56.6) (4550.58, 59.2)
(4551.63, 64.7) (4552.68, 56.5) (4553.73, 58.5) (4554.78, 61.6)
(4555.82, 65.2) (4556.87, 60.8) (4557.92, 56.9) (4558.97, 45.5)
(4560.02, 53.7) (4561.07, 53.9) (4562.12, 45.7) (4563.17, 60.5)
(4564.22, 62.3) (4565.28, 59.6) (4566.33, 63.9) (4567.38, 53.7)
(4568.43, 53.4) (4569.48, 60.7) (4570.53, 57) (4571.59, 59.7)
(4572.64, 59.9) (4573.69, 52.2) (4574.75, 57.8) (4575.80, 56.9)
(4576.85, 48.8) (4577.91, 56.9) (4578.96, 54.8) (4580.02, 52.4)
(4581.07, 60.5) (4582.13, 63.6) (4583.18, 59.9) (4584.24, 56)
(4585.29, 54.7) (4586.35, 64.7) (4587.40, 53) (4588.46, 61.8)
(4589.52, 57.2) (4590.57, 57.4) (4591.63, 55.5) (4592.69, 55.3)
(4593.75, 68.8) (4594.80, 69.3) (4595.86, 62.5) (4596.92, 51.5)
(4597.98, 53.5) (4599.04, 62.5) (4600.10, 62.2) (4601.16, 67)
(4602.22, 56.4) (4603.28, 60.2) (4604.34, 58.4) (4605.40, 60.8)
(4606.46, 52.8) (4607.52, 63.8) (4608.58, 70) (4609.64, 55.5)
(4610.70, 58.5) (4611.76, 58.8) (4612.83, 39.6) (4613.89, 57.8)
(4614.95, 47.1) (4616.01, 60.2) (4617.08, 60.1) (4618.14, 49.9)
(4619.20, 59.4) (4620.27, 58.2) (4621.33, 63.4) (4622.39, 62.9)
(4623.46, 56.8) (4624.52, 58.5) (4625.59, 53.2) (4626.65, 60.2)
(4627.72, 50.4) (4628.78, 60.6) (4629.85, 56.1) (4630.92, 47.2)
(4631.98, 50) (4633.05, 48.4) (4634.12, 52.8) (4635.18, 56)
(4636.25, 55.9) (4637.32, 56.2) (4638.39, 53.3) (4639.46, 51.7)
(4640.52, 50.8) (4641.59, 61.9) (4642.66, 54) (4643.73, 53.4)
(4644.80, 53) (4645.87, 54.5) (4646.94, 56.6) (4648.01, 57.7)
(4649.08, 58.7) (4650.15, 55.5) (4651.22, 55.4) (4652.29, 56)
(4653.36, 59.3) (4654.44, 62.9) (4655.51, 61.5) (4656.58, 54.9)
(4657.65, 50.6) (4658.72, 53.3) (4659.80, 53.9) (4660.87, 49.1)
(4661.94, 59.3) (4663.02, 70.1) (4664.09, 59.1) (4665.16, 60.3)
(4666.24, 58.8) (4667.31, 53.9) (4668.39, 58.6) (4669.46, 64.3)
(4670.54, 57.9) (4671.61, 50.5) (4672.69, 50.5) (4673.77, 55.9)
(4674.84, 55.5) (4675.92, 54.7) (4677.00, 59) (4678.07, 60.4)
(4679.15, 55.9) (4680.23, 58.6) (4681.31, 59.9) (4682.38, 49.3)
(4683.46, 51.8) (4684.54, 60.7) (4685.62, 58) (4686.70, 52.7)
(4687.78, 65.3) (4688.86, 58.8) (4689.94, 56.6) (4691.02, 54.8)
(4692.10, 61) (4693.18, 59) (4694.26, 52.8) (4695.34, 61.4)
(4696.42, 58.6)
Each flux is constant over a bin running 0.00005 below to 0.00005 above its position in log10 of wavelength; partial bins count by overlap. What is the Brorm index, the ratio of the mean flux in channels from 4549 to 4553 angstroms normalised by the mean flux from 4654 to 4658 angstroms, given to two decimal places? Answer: 1.03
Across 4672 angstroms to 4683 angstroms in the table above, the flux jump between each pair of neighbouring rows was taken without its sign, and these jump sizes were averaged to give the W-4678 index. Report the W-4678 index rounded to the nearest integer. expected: 3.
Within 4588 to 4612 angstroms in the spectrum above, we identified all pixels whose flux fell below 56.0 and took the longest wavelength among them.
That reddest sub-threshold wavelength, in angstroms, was 4609.64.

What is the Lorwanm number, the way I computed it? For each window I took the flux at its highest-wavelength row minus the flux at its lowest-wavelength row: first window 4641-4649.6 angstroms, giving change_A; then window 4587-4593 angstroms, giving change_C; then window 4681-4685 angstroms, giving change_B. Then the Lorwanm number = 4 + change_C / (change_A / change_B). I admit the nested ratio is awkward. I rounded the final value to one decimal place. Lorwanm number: 3.4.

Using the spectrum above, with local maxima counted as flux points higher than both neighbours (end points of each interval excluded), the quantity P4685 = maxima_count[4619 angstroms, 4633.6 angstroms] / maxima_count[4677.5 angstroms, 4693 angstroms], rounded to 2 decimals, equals 1.67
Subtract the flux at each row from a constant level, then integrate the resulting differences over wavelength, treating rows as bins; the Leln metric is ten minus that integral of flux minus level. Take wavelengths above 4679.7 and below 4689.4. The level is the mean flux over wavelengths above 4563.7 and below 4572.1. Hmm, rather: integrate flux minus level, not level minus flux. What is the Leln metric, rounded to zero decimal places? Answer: 25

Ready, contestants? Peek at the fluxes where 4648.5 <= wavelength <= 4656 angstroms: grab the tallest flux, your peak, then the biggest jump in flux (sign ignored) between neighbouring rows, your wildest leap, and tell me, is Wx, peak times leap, 226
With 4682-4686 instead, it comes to 540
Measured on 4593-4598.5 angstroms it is 762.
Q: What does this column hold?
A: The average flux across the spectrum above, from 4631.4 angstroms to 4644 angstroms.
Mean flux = 53.7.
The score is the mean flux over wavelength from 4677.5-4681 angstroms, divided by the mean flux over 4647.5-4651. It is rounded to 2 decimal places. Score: 1.02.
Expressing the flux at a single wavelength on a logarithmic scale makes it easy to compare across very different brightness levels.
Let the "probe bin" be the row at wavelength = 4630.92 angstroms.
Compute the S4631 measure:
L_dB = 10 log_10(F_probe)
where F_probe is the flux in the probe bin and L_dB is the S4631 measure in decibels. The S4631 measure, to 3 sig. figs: 16.7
